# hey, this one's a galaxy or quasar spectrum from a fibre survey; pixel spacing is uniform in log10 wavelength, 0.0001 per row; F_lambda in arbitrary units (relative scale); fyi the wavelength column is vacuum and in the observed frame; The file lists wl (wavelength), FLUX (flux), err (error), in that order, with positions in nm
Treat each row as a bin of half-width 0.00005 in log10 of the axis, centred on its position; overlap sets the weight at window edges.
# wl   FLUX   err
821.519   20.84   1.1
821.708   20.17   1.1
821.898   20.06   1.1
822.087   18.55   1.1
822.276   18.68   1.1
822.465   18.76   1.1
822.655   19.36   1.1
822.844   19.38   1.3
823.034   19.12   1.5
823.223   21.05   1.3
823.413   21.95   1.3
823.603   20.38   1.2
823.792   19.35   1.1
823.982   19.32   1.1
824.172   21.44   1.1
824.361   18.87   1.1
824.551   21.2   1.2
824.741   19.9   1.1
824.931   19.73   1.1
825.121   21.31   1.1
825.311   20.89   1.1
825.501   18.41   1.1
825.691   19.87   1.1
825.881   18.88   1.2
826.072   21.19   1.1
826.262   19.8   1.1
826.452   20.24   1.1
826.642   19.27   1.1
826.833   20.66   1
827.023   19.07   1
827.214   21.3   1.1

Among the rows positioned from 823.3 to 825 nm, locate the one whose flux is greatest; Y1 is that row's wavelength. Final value 823.413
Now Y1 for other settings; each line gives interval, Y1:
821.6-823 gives 821.708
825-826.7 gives 825.121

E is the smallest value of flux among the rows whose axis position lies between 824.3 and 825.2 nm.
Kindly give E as 18.87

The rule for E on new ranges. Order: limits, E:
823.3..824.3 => 19.32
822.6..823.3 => 19.12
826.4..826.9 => 19.27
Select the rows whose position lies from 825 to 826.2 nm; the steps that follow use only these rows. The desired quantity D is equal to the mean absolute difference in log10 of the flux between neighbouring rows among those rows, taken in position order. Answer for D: 0.034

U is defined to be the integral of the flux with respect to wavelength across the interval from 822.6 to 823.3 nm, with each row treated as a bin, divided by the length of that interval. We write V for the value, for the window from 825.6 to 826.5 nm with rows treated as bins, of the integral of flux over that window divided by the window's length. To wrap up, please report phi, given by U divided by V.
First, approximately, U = 19.7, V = 20.0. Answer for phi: 0.99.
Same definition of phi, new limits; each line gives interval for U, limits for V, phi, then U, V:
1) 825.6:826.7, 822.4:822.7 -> 1.05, 19.9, 19.0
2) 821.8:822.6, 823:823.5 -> 0.91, 19.0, 20.9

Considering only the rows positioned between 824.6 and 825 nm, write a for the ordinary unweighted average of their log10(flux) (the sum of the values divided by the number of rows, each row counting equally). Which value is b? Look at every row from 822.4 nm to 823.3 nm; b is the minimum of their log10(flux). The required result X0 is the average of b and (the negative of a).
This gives -0.012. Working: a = 1.30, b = 1.27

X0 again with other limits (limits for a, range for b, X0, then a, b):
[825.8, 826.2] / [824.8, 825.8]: -0.018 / 1.30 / 1.27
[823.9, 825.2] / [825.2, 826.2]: -0.020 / 1.31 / 1.27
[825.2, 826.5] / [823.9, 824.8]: -0.011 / 1.30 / 1.28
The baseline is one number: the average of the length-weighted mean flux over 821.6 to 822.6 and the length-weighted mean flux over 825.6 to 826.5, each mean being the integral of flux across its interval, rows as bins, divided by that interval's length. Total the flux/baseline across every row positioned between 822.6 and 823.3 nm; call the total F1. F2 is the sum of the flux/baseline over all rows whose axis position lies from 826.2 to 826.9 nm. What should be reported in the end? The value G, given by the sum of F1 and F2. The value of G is 8.10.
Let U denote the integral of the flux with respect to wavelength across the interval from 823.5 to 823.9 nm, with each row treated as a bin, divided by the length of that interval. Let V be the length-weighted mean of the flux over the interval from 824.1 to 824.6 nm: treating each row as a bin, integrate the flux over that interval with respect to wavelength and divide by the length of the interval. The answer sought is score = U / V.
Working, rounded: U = 19.9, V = 20.4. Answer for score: 0.97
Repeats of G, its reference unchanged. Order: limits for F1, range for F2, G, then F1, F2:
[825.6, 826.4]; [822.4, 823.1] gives 7.97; 4.06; 3.90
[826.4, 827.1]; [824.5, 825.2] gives 8.22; 4.04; 4.19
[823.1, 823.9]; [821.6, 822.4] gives 8.16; 4.22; 3.95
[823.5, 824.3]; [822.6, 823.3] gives 8.12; 4.10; 4.02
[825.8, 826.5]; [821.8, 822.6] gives 7.96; 4.08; 3.88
